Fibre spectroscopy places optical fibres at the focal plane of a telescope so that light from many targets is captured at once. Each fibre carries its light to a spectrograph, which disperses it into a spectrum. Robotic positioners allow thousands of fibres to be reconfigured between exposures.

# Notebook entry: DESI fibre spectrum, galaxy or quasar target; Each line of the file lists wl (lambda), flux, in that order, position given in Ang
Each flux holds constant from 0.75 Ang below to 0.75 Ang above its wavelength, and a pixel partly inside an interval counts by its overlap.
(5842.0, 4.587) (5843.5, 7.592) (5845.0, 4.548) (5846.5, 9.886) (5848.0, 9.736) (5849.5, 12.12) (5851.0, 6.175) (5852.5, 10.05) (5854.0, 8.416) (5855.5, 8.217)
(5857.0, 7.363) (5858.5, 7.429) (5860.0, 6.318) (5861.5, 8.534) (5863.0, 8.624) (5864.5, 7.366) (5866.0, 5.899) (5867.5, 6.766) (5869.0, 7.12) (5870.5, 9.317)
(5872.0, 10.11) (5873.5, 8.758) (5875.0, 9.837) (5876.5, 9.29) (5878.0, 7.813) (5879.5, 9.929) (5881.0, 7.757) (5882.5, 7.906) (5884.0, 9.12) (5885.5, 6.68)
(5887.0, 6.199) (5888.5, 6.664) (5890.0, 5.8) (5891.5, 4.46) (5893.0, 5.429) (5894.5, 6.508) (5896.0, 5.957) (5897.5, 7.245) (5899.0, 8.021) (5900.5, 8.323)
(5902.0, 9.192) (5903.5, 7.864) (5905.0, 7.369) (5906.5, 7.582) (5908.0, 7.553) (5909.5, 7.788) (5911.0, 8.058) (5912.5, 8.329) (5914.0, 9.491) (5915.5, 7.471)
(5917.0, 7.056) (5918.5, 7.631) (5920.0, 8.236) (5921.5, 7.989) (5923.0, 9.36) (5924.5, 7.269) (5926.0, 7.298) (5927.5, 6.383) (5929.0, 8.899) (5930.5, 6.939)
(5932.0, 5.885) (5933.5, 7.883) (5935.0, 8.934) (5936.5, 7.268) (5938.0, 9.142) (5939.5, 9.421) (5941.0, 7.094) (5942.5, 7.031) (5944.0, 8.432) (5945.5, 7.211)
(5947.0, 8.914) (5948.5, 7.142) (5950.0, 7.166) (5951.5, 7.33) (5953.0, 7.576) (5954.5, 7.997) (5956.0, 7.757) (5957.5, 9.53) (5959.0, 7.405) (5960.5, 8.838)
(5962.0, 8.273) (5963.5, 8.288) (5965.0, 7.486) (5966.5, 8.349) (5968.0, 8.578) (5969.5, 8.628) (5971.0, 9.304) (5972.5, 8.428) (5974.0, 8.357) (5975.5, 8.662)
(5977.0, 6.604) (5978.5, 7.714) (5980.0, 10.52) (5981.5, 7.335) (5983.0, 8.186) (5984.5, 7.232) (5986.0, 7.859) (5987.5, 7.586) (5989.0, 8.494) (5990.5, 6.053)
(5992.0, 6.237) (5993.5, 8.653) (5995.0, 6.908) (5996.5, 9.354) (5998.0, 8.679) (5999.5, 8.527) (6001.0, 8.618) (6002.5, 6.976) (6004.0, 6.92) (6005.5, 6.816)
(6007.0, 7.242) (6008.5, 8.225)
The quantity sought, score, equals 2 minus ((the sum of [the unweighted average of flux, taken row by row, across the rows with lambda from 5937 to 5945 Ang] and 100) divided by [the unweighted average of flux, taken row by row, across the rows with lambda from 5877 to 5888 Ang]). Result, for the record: -11.7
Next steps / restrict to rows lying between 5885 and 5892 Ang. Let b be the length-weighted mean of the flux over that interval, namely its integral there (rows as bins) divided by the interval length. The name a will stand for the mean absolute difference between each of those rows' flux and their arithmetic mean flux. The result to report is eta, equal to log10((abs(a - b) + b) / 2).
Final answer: 0.753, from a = 0.66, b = 6.0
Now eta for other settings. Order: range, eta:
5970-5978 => 0.899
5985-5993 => 0.836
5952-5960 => 0.890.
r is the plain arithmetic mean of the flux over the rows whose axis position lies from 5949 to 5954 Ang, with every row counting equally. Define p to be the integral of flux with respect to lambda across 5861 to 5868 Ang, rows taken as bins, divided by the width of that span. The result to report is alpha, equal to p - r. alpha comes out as 0.07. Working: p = 7.4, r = 7.4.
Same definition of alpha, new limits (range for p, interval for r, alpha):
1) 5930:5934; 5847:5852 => -2.50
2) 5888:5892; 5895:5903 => -2.10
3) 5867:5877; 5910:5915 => 0.15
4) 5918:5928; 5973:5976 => -0.73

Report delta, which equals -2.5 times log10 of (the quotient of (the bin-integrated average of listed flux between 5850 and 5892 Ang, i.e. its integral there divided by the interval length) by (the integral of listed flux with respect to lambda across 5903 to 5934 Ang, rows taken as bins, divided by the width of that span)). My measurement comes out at -0.01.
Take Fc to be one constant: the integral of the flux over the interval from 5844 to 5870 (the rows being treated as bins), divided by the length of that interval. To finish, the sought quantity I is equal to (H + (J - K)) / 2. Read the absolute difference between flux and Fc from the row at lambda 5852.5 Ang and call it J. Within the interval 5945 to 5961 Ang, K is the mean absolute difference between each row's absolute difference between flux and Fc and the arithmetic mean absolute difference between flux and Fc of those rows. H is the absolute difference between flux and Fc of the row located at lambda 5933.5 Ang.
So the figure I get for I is 0.93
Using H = 0.0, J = 2.1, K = 0.31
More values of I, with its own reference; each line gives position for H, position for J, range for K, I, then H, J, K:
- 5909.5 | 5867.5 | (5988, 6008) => 0.49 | 0.1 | 1.2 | 0.32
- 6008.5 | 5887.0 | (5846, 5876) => 0.65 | 0.3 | 1.7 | 0.72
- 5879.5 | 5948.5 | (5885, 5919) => 1.03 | 2.0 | 0.8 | 0.73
